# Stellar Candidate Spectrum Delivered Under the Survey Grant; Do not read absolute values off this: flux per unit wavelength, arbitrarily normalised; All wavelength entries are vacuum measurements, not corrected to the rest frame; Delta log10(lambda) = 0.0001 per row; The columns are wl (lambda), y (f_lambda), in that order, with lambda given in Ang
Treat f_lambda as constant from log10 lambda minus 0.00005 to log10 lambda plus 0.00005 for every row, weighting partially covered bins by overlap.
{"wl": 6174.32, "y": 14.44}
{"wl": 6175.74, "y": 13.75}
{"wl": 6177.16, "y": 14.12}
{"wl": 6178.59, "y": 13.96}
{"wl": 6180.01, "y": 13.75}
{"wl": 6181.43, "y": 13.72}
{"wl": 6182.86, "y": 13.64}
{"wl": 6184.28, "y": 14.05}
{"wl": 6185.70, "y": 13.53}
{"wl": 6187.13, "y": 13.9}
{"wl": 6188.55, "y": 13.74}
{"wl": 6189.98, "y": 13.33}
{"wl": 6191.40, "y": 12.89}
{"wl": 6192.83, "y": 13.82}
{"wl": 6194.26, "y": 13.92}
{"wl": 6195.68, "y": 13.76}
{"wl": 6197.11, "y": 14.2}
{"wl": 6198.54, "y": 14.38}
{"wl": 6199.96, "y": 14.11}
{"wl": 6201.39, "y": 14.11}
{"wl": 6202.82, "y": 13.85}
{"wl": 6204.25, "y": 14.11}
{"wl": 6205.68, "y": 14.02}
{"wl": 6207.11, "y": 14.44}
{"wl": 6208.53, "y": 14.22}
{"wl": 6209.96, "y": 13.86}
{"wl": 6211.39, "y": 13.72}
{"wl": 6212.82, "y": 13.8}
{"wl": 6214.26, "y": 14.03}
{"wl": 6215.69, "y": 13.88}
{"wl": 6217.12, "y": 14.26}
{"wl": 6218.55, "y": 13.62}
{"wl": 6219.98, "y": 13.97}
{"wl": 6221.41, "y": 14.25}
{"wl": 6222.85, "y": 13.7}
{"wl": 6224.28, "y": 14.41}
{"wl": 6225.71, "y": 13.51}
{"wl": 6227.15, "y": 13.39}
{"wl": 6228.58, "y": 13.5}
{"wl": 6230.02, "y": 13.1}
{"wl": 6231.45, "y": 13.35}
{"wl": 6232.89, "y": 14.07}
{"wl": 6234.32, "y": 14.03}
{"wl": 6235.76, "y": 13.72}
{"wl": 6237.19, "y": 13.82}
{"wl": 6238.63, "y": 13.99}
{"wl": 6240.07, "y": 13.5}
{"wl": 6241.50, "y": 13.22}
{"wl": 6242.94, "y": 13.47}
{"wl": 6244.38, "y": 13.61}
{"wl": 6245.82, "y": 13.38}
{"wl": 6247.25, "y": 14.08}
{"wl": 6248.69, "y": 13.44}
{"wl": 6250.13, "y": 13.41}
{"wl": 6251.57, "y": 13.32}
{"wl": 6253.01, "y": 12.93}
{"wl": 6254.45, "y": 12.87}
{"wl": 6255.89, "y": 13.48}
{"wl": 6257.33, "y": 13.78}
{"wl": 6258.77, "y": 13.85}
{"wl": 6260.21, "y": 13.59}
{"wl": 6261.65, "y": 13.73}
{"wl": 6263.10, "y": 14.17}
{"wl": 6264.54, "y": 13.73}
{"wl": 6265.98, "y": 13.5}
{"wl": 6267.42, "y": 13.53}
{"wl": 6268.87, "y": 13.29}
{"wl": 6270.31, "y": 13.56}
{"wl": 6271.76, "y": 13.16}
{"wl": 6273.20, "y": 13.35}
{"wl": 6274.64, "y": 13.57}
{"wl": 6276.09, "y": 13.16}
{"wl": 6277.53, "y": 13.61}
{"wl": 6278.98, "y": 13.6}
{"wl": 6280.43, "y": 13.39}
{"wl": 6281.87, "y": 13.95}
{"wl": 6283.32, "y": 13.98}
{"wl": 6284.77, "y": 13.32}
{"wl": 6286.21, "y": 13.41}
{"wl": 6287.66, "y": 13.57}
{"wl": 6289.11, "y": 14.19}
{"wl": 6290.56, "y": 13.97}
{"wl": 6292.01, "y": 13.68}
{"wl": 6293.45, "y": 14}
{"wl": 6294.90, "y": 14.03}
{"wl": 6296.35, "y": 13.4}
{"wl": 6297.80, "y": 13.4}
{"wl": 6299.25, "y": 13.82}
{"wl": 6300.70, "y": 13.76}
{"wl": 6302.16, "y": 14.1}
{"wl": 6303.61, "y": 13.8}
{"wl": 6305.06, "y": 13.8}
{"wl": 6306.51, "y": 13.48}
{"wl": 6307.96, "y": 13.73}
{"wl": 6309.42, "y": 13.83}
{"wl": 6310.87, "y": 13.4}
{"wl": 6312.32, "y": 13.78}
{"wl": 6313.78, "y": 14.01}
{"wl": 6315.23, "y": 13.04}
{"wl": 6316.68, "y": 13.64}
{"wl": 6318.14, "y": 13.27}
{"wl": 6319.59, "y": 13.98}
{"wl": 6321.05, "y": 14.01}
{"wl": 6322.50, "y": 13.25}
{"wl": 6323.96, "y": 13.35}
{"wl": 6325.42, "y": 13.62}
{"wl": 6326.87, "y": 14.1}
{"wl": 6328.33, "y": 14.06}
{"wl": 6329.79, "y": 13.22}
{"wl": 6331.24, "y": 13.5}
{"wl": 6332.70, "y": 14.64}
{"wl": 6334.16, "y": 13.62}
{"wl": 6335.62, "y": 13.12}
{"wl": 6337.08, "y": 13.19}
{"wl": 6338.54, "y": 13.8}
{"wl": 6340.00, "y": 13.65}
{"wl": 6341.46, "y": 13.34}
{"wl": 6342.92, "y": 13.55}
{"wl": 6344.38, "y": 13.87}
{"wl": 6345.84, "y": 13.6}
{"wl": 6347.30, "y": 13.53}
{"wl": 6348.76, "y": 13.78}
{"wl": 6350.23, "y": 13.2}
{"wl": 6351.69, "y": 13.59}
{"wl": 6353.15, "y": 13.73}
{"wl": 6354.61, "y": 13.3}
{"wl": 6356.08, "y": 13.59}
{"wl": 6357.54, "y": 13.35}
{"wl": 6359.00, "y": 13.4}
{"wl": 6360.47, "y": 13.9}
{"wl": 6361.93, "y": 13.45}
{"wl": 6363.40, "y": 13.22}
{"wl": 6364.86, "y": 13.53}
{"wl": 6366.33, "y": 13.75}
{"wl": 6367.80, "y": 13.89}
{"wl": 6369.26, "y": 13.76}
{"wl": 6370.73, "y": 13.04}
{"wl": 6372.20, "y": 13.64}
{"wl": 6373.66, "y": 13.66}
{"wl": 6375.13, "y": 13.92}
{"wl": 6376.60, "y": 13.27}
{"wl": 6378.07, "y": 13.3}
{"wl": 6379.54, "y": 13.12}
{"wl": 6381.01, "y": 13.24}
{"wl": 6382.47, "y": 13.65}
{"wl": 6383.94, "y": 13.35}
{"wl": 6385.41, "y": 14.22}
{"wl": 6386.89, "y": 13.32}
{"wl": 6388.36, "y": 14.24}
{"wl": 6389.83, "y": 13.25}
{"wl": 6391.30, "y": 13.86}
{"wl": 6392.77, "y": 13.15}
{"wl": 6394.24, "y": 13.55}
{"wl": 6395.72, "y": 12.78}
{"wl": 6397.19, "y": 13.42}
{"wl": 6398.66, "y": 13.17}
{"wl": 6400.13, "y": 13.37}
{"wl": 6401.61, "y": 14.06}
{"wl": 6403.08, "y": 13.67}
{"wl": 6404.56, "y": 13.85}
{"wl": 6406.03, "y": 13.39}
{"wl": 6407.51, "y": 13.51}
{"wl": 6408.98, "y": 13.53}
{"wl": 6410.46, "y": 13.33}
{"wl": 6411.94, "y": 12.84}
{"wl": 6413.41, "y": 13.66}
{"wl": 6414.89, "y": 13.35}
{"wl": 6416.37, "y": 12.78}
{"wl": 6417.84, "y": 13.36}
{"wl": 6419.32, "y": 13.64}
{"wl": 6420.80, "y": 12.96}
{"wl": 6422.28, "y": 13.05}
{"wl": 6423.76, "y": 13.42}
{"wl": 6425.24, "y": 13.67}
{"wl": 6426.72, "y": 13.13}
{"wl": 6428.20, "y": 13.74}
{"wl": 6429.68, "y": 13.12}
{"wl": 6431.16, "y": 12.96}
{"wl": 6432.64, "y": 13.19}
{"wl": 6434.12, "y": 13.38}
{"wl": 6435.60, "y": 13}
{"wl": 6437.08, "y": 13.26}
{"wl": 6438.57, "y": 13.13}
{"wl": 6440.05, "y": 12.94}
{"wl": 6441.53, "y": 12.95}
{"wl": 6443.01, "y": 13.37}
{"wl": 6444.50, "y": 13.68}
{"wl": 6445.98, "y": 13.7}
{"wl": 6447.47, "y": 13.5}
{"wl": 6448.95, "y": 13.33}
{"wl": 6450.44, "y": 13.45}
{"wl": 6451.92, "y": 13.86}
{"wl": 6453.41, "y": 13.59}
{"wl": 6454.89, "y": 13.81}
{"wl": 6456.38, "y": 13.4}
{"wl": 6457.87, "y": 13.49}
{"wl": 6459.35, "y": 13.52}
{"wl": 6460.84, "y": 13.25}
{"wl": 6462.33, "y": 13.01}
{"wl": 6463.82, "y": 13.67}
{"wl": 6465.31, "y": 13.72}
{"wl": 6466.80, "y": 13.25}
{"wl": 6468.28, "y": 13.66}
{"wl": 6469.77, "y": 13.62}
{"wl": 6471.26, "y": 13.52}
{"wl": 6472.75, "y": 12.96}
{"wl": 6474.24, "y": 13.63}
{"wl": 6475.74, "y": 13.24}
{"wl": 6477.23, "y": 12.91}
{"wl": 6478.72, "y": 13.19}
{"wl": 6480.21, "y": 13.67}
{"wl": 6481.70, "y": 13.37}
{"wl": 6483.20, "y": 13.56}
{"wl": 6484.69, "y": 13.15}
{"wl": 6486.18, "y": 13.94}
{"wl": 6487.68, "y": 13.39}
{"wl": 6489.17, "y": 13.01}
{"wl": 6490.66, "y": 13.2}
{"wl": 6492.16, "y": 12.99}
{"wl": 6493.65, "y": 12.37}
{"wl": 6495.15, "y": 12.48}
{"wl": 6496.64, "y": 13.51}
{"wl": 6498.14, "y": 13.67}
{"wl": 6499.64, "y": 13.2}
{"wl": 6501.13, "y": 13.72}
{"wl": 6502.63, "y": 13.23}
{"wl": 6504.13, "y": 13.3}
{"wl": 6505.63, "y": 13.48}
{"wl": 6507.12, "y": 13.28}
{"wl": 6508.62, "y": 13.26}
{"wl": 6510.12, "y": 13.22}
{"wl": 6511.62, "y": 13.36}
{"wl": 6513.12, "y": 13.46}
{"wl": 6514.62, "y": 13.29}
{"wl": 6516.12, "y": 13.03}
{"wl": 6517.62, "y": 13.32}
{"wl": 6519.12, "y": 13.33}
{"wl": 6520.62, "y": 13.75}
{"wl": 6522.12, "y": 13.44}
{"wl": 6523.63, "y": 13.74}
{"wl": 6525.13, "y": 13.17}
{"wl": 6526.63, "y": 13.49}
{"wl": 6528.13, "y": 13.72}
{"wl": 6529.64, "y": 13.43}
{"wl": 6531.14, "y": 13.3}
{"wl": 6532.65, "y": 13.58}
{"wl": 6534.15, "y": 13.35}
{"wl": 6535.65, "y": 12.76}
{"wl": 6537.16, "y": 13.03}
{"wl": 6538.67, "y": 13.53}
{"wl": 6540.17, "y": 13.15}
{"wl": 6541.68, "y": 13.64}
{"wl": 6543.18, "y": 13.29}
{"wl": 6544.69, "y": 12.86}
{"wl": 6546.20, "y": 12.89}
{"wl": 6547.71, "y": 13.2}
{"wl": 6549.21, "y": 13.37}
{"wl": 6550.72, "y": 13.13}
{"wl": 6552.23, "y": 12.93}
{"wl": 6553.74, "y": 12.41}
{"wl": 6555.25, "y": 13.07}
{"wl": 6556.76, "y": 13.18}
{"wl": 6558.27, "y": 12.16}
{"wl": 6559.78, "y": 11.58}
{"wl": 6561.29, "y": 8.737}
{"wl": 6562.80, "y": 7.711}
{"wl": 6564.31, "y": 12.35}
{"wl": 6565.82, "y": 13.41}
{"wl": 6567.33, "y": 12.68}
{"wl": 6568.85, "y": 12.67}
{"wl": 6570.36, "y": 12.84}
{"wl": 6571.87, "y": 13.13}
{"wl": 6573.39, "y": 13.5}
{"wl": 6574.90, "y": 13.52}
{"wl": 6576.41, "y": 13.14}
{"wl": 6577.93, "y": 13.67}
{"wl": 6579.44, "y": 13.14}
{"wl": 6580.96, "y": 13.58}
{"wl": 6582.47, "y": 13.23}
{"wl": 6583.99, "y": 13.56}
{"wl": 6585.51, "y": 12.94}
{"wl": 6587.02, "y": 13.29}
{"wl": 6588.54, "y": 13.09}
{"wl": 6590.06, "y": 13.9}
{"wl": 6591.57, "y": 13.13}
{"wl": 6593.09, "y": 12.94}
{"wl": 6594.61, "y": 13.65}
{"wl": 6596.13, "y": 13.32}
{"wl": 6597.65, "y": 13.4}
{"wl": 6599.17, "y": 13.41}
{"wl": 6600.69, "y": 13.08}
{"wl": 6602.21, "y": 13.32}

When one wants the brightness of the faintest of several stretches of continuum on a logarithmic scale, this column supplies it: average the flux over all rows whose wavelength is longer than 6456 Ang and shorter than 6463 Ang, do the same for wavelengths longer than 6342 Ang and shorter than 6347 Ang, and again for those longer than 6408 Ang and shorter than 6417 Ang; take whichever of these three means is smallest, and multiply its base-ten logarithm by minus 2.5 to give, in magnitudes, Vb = -2.81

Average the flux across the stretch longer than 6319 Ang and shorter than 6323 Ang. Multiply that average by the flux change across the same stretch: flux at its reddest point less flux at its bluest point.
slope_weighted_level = -10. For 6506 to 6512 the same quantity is 1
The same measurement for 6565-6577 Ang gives -4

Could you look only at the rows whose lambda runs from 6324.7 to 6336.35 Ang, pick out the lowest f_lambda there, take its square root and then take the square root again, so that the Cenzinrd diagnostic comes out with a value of 1.90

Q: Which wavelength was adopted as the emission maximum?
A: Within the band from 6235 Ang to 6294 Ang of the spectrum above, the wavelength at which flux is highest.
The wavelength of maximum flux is 6289.11 Ang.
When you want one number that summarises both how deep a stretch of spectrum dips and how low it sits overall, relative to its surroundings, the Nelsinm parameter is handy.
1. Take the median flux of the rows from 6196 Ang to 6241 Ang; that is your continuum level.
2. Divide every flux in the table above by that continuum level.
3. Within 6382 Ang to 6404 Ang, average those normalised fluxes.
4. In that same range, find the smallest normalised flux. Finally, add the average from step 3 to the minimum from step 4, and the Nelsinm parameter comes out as 1.88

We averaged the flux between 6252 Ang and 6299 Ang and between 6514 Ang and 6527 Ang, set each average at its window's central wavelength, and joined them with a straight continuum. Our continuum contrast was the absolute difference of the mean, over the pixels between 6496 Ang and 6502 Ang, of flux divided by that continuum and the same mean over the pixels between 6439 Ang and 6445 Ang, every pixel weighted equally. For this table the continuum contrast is 0.025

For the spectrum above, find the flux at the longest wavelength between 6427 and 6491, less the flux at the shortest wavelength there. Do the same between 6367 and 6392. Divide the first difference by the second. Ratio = 18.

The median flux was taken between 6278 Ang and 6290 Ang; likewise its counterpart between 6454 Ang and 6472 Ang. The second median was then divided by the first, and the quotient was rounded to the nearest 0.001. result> 0.995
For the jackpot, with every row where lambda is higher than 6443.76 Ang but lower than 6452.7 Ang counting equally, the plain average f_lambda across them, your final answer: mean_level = 13.59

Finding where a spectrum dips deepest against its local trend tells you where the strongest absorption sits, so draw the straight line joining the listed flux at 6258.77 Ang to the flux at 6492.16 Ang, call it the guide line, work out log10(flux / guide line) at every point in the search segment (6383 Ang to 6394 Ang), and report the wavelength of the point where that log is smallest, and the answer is 6392.77 Ang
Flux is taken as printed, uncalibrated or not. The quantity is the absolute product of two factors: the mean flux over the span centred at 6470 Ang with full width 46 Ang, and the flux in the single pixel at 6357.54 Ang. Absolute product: 179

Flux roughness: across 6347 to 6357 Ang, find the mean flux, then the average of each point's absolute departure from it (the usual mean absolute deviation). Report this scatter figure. 0.16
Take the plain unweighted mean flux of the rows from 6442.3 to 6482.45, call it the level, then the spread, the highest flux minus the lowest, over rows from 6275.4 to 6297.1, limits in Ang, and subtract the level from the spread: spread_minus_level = -12.4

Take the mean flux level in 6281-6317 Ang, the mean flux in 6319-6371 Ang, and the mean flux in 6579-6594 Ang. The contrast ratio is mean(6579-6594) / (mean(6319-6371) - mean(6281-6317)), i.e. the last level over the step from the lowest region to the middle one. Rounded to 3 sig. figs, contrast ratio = -105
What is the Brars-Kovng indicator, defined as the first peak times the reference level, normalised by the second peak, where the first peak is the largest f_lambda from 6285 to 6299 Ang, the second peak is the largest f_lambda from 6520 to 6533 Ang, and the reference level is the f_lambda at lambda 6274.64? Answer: 14.0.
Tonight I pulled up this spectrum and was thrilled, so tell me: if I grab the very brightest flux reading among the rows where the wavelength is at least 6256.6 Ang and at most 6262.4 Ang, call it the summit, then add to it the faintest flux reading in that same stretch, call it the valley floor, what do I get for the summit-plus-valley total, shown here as 27.4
